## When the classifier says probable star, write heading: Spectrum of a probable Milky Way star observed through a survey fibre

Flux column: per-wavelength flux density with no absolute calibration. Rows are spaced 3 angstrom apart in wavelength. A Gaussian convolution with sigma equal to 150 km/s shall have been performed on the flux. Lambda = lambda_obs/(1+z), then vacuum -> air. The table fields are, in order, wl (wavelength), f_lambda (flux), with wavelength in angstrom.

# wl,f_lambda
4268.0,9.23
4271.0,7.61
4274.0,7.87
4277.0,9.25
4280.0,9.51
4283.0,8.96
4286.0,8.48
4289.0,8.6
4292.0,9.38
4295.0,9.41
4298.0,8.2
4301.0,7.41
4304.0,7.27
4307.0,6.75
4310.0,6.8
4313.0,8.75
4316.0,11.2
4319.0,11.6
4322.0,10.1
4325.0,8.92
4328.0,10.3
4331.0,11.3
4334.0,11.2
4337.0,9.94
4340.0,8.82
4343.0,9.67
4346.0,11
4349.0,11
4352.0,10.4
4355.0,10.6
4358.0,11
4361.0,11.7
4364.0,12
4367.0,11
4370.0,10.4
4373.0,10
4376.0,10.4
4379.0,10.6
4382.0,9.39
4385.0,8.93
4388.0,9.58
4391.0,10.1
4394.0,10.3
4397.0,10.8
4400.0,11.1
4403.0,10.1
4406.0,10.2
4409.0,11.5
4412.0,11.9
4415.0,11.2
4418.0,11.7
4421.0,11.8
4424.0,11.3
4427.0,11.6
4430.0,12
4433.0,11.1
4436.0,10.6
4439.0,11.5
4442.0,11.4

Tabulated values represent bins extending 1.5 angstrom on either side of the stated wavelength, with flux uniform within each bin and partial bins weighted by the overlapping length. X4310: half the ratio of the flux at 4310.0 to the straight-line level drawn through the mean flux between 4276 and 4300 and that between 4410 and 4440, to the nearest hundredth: 0.36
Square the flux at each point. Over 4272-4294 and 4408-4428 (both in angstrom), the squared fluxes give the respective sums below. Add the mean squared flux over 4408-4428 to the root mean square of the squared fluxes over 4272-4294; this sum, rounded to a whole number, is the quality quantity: 213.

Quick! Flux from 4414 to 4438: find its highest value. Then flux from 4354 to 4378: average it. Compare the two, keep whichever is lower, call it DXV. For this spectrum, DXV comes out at 10.9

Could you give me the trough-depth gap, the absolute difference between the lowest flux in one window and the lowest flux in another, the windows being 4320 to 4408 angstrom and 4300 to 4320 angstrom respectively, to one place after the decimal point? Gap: 2.1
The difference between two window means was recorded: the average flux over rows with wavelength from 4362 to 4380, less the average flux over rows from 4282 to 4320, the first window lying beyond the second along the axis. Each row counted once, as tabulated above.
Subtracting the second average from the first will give 2.1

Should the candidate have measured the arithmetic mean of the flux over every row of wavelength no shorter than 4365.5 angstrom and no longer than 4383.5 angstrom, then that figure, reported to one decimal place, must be 10.3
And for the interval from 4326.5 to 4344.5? 10.2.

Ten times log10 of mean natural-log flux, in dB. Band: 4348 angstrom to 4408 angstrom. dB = 3.71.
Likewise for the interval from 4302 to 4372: 3.61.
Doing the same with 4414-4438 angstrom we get 3.86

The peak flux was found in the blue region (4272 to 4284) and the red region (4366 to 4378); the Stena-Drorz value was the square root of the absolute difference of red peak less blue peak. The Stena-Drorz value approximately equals 1.22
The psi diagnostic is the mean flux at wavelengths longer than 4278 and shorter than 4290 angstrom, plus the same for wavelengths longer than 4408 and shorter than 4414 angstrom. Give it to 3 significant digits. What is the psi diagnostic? 20.6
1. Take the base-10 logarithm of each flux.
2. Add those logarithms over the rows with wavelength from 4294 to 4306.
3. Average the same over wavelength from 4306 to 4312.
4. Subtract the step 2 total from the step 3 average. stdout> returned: -2.8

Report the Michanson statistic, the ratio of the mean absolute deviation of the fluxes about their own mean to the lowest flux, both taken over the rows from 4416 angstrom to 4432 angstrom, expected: 0.016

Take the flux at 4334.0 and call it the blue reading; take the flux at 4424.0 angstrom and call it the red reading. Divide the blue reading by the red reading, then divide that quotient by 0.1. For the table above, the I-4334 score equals 9.9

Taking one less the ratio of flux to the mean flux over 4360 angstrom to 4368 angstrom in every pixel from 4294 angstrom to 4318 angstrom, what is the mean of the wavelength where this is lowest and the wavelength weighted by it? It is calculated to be 4310.4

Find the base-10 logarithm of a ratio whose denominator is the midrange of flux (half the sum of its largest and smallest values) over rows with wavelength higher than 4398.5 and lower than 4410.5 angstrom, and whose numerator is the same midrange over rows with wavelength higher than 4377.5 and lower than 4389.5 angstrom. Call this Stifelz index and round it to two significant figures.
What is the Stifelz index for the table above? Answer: -0.044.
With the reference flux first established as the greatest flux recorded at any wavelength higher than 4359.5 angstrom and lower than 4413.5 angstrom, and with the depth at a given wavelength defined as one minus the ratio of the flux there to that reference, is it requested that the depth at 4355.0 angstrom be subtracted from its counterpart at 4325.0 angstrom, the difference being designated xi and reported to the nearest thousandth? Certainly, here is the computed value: 0.140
